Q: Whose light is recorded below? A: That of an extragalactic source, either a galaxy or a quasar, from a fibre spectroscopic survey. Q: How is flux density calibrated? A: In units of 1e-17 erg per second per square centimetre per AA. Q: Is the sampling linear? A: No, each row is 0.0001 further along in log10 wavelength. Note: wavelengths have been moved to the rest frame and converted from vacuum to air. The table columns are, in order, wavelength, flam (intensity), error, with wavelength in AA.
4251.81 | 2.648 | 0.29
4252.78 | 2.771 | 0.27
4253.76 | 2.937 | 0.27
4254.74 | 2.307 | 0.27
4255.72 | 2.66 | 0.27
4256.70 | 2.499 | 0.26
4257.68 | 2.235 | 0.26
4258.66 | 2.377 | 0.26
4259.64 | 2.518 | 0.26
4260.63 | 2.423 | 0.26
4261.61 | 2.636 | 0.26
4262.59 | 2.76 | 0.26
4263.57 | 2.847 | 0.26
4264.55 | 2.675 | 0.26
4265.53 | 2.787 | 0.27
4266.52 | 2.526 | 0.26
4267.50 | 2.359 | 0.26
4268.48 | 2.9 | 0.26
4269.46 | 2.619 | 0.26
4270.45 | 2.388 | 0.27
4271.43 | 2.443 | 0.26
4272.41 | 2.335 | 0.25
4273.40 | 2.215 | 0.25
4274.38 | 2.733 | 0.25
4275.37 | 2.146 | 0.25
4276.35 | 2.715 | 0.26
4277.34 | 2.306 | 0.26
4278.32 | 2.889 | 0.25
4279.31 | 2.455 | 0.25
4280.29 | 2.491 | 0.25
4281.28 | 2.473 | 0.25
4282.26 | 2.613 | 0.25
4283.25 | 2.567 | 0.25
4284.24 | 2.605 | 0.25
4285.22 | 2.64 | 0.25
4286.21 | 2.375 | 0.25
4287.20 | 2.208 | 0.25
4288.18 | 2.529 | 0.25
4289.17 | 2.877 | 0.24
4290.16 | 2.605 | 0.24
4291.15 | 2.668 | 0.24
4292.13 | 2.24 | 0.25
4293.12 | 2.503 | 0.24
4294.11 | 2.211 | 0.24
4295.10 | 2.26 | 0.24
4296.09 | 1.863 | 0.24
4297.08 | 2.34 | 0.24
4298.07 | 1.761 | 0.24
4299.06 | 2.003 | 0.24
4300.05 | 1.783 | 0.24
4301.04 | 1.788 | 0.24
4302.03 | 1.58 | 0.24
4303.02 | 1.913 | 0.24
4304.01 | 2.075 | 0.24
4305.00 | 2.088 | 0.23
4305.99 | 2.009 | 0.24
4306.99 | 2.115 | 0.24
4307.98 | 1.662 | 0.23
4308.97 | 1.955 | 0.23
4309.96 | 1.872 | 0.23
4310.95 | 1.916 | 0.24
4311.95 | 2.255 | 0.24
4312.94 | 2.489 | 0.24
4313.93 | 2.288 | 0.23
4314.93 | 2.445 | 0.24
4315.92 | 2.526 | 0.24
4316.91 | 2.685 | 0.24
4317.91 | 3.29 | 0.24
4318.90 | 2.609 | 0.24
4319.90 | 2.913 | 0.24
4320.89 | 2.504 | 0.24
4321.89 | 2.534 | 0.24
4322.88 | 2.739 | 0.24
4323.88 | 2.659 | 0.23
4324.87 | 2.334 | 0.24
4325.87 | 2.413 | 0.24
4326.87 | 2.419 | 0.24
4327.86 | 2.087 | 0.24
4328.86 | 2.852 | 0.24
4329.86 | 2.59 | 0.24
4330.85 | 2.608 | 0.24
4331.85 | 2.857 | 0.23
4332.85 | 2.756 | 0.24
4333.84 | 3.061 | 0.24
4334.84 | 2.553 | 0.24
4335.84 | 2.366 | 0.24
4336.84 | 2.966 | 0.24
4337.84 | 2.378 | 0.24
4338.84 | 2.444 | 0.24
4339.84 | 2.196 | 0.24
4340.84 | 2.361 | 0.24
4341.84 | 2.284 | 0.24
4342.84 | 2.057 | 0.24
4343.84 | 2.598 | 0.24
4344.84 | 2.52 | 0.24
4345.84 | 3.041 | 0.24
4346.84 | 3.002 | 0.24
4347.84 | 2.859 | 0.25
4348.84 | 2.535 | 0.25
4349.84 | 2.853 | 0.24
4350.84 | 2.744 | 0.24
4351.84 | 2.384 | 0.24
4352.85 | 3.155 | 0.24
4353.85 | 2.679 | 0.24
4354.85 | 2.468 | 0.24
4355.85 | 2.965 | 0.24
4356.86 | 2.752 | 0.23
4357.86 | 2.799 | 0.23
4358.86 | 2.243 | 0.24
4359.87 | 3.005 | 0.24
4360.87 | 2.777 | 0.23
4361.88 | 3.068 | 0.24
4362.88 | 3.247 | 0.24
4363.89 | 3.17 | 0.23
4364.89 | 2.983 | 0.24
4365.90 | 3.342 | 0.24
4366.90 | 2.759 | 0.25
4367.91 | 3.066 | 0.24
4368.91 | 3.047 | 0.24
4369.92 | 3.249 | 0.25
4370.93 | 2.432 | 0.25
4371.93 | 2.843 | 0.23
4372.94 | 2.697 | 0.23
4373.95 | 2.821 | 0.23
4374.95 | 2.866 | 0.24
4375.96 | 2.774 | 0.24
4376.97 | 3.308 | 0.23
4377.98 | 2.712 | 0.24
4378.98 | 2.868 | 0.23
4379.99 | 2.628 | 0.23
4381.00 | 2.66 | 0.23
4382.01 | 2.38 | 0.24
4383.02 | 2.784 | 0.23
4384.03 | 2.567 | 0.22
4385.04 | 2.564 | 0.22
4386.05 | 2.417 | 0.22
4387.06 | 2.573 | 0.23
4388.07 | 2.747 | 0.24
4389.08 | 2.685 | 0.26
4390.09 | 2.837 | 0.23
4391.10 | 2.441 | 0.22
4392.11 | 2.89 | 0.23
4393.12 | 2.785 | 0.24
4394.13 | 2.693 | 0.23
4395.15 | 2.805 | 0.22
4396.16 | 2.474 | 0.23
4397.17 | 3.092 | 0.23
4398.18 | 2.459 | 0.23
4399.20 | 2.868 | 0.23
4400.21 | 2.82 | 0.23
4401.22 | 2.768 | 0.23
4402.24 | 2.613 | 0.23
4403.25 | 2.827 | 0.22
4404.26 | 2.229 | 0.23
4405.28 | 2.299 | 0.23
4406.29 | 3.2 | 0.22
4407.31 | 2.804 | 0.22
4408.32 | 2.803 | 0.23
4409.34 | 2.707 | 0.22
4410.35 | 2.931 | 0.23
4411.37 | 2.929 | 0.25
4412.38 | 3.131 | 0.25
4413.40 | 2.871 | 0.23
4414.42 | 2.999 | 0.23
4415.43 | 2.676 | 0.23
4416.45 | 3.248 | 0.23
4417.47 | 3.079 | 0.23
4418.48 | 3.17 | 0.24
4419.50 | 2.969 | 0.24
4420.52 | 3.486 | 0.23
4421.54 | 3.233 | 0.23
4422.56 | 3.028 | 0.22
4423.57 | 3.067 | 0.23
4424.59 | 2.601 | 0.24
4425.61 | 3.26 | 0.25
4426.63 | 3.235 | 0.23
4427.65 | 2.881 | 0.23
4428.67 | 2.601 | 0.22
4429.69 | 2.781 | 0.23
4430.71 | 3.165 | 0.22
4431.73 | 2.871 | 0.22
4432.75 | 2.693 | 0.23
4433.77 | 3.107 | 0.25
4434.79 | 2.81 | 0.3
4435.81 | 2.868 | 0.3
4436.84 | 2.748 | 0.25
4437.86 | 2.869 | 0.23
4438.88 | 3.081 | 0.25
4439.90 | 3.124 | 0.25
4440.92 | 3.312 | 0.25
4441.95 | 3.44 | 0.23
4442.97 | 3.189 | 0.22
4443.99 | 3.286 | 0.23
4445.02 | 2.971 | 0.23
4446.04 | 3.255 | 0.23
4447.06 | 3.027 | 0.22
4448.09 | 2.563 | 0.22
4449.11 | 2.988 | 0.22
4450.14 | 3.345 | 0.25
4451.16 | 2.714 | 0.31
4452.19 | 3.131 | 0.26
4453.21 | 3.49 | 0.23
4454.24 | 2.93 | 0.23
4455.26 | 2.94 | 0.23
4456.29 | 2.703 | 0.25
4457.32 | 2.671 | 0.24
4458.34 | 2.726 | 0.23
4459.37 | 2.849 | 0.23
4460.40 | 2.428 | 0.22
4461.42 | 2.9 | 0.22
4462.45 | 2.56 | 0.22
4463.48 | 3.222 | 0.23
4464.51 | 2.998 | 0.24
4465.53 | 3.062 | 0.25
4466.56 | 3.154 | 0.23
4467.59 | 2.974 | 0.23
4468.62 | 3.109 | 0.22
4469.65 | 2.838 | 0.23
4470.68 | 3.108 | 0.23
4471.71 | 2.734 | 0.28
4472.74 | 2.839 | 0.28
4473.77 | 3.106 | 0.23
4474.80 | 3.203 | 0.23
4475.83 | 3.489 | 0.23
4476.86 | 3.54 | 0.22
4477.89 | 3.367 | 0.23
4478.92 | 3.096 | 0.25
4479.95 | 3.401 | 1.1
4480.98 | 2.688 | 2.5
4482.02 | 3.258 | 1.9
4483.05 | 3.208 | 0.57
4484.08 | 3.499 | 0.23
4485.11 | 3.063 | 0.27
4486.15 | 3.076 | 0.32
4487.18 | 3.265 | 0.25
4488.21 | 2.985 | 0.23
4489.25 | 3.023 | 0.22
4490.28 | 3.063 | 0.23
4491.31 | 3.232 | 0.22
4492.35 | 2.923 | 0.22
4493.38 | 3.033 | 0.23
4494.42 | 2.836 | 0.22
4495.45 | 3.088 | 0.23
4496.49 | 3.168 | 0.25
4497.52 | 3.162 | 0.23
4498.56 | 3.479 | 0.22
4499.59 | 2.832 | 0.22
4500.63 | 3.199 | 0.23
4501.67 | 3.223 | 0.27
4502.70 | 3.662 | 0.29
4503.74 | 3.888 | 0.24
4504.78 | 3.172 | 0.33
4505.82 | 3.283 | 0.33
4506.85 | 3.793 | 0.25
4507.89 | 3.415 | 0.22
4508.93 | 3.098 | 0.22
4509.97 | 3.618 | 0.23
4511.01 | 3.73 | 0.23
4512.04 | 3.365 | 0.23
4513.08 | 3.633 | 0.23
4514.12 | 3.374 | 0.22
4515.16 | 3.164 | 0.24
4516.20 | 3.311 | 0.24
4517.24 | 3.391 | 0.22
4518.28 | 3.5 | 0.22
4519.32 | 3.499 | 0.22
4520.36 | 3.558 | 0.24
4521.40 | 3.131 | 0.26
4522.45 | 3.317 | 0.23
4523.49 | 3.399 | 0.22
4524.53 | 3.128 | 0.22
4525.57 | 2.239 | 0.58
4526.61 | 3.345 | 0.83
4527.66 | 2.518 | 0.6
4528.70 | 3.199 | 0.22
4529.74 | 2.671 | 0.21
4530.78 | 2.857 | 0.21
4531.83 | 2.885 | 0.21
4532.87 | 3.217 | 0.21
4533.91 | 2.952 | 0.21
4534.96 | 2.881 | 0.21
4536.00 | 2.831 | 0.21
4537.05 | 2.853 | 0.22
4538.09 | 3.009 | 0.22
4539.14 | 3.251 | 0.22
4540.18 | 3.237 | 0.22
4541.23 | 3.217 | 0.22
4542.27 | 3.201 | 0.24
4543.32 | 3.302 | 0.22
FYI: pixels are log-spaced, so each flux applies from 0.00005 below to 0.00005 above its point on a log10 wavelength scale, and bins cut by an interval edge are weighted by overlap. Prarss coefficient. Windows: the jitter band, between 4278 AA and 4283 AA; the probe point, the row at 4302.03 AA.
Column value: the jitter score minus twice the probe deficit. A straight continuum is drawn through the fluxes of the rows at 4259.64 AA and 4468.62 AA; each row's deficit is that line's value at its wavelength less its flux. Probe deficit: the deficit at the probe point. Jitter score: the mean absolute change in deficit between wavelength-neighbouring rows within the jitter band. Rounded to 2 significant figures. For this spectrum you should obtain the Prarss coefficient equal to -2.0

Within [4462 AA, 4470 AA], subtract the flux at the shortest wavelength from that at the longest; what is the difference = 0.3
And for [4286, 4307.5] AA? -0.3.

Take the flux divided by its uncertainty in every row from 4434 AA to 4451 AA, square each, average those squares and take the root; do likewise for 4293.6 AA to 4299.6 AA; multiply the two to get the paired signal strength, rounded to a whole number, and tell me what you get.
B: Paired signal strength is 111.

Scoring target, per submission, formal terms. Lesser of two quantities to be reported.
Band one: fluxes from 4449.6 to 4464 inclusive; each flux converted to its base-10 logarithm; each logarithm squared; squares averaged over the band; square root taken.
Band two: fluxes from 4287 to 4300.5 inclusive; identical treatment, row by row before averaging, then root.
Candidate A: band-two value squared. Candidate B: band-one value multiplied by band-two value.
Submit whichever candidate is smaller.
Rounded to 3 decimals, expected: 0.128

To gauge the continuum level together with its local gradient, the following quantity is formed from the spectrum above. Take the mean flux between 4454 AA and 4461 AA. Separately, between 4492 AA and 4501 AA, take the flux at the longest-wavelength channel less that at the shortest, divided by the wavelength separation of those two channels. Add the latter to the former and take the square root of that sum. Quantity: 1.67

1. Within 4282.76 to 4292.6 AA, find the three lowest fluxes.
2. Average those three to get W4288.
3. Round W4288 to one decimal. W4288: 2.3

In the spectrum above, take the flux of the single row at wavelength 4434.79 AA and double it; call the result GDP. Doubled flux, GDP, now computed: 5.6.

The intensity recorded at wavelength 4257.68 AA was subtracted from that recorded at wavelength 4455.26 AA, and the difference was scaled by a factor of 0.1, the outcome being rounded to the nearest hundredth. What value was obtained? 0.07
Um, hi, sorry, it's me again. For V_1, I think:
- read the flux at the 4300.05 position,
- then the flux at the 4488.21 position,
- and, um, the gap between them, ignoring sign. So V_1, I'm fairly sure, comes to 1.2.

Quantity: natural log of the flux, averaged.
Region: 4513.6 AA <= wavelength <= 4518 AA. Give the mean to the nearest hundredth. 1.20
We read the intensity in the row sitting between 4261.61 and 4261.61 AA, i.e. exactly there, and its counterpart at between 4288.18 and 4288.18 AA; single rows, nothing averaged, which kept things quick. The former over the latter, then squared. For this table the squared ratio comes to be 1.1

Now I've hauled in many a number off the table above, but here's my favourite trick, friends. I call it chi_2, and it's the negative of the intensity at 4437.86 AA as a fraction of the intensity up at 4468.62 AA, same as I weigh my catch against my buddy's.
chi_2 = -0.923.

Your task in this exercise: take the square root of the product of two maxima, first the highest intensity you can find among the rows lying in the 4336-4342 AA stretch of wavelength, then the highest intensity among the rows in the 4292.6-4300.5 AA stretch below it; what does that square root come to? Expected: 2.7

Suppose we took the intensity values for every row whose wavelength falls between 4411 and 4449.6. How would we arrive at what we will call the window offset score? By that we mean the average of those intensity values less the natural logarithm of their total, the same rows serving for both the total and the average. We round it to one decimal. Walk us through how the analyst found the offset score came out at -1.7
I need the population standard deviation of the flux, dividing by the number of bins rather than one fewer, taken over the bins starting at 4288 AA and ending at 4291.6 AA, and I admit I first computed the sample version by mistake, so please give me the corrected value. 0.13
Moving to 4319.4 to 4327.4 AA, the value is 0.18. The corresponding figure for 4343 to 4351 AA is 0.19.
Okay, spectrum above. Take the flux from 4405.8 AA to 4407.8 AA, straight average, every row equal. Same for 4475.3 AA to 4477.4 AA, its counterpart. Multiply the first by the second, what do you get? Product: 11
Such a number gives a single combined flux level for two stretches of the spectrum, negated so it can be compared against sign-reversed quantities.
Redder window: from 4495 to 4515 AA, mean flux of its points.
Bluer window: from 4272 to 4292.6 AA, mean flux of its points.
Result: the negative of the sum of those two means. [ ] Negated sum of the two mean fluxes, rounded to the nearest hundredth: -5.89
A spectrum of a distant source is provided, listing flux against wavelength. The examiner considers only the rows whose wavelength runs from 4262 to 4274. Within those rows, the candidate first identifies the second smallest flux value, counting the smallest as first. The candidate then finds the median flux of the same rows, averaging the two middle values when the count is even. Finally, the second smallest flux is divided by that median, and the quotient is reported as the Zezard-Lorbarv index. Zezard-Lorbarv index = 0.908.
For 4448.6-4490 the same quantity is 0.836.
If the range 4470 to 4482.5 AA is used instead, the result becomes 0.866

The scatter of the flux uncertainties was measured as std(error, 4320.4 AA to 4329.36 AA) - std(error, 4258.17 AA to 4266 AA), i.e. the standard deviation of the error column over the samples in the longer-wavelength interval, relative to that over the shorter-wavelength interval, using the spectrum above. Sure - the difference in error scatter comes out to -0.0002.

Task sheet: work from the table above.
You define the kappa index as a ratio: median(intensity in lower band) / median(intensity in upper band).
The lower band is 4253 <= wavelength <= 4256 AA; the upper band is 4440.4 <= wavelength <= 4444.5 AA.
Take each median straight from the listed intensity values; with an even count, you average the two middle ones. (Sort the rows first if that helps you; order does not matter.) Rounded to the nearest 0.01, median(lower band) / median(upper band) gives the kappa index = 0.81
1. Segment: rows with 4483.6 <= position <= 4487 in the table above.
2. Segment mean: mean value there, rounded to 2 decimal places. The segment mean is 3.21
